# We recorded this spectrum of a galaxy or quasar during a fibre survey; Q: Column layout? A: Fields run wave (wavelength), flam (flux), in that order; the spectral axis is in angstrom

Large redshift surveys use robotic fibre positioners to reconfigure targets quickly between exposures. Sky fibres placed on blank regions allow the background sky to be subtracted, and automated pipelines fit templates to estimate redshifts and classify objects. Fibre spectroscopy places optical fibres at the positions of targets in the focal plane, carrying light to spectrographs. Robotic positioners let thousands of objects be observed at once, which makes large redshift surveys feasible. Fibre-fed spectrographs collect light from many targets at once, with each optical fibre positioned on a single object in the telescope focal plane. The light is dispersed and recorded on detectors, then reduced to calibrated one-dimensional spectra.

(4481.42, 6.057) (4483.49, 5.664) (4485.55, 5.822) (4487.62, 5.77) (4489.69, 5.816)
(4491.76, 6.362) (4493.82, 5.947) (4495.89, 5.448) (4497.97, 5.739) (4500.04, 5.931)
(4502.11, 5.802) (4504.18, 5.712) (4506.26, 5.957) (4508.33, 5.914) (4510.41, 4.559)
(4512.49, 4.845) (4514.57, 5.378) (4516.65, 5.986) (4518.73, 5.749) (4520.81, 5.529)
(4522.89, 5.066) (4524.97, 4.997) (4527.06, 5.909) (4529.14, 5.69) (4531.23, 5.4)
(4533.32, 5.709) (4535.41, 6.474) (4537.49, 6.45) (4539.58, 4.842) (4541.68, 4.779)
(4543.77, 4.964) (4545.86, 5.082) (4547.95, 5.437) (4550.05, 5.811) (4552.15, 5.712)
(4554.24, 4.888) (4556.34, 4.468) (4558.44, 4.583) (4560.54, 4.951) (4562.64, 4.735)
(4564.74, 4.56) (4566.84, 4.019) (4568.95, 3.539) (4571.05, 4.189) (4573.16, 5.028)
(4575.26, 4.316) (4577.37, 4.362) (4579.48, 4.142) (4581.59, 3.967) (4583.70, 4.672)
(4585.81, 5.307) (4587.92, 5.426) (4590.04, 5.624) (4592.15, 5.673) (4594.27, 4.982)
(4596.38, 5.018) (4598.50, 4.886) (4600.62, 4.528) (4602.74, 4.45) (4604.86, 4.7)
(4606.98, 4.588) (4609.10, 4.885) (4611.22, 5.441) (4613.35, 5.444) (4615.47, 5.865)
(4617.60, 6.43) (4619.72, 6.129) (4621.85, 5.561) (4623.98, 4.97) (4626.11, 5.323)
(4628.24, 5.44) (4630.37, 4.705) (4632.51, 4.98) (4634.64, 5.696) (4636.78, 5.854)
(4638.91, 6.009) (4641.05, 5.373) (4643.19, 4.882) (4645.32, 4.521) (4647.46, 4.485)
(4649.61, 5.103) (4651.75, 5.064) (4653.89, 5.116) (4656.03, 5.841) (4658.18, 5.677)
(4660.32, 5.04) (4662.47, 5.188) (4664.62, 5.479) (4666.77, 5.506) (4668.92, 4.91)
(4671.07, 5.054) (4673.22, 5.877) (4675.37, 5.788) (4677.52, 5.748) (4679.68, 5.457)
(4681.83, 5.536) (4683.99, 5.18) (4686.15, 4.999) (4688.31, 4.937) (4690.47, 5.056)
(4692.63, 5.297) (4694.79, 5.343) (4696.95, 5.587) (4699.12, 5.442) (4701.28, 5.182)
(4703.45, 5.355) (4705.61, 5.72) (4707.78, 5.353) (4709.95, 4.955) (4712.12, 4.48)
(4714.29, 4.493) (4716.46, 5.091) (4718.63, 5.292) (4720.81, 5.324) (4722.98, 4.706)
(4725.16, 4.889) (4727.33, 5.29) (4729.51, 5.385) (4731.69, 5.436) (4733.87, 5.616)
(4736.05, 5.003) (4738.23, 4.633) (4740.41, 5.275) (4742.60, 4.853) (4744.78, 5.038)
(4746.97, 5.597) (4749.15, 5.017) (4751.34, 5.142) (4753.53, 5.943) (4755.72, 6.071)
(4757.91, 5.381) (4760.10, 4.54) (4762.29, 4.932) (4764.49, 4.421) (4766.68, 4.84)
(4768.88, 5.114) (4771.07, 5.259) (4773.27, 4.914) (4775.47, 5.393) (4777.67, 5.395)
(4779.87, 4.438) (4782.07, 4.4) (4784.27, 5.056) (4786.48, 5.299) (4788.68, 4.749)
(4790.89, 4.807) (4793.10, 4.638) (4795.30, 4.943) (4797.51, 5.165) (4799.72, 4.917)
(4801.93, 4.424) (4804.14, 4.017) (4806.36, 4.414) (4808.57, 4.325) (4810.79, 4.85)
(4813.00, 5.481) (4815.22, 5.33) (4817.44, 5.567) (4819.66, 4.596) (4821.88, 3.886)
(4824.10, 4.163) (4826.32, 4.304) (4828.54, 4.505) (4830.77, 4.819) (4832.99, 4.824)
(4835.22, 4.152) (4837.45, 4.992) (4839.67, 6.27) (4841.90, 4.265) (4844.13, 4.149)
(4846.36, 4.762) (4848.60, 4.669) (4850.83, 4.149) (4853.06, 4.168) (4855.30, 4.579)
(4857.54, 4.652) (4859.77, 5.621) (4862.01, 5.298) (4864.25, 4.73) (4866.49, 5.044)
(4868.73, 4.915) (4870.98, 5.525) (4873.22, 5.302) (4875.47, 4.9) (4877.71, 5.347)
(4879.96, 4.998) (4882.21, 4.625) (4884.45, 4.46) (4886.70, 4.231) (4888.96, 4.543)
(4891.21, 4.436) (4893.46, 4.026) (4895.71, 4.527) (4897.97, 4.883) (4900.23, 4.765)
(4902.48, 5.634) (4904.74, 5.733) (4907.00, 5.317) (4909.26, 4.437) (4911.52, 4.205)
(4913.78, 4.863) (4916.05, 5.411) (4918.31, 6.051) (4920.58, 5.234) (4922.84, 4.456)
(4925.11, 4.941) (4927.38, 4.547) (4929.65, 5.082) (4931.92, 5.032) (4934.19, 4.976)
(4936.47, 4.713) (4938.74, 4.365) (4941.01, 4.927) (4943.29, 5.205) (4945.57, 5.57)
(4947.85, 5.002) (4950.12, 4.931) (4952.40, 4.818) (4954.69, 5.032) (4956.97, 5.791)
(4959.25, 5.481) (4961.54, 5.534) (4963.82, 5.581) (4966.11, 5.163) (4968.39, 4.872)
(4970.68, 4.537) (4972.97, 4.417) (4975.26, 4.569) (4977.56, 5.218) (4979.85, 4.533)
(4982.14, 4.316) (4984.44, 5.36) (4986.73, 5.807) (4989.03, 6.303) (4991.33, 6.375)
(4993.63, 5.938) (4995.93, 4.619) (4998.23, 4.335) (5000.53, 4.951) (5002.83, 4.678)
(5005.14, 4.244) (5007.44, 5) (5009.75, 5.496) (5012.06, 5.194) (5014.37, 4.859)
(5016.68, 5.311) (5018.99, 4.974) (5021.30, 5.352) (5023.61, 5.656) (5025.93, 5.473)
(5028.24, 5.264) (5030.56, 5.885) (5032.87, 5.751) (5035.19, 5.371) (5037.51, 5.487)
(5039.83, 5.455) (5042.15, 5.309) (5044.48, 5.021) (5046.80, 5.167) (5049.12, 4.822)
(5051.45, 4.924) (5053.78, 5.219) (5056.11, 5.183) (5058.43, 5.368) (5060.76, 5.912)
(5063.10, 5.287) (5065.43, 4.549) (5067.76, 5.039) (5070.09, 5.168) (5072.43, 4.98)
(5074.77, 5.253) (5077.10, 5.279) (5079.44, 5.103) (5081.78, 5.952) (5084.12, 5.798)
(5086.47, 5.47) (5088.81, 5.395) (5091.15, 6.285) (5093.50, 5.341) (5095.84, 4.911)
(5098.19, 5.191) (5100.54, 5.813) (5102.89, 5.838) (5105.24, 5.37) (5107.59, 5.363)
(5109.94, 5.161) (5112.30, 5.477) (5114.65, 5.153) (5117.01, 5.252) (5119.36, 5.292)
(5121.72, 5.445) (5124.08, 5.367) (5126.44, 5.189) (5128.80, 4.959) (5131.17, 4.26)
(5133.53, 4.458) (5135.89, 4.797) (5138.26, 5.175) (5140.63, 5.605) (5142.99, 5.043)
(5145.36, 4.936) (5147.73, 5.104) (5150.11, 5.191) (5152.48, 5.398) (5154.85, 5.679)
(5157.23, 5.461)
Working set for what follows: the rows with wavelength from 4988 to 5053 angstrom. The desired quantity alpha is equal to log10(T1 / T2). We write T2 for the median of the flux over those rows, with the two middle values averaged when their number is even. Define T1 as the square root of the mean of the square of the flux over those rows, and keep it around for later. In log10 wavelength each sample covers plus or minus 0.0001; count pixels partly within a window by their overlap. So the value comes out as 0.000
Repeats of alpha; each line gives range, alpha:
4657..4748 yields -0.003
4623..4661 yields 0.011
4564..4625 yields 0.007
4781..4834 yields -0.003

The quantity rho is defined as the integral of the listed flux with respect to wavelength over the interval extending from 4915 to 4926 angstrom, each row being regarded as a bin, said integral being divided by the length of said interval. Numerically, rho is 5.2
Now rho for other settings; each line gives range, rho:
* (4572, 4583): 4.4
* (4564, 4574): 4.2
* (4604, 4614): 5.0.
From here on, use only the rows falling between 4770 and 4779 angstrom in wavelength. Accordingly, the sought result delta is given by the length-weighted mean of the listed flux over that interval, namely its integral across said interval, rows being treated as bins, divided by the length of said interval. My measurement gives 5.22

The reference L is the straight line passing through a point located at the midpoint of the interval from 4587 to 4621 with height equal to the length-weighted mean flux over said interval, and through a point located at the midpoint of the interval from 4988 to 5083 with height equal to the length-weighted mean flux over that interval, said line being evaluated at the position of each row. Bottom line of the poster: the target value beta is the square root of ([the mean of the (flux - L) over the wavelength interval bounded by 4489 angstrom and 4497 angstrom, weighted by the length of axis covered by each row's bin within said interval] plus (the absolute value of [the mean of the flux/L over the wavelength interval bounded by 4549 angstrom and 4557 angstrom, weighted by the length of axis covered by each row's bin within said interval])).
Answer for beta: 1.28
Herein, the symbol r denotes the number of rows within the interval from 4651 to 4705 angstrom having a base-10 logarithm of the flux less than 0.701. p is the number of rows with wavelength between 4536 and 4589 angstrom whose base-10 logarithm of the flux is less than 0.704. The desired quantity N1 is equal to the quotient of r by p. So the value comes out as 0.2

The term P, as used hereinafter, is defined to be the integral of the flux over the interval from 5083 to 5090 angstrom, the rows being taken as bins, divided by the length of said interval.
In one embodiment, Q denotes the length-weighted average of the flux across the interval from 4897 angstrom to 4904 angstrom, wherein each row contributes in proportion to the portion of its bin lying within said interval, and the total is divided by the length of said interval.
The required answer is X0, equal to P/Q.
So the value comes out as 1.08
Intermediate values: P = 5.6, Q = 5.1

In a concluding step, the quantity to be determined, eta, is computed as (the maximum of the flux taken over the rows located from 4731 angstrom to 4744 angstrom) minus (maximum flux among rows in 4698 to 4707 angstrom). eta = -0.1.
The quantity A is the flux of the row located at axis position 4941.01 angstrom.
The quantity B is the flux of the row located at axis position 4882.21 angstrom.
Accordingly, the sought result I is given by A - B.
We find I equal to 0.3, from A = 4.927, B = 4.625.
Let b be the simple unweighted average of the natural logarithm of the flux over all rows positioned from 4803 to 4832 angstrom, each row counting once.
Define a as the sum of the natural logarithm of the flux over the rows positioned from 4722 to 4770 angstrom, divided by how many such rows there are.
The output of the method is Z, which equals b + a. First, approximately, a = 1.63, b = 1.53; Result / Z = 3.16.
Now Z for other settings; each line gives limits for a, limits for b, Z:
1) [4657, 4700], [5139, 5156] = 3.34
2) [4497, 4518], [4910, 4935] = 3.32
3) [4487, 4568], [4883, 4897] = 3.16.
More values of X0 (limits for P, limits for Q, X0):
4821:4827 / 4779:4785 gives 0.89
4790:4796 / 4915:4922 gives 0.87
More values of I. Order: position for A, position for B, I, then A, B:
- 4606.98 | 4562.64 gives -0.1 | 4.588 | 4.735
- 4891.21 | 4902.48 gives -1.2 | 4.436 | 5.634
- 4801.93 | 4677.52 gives -1.3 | 4.424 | 5.748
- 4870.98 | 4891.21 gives 1.1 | 5.525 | 4.436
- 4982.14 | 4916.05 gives -1.1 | 4.316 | 5.411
